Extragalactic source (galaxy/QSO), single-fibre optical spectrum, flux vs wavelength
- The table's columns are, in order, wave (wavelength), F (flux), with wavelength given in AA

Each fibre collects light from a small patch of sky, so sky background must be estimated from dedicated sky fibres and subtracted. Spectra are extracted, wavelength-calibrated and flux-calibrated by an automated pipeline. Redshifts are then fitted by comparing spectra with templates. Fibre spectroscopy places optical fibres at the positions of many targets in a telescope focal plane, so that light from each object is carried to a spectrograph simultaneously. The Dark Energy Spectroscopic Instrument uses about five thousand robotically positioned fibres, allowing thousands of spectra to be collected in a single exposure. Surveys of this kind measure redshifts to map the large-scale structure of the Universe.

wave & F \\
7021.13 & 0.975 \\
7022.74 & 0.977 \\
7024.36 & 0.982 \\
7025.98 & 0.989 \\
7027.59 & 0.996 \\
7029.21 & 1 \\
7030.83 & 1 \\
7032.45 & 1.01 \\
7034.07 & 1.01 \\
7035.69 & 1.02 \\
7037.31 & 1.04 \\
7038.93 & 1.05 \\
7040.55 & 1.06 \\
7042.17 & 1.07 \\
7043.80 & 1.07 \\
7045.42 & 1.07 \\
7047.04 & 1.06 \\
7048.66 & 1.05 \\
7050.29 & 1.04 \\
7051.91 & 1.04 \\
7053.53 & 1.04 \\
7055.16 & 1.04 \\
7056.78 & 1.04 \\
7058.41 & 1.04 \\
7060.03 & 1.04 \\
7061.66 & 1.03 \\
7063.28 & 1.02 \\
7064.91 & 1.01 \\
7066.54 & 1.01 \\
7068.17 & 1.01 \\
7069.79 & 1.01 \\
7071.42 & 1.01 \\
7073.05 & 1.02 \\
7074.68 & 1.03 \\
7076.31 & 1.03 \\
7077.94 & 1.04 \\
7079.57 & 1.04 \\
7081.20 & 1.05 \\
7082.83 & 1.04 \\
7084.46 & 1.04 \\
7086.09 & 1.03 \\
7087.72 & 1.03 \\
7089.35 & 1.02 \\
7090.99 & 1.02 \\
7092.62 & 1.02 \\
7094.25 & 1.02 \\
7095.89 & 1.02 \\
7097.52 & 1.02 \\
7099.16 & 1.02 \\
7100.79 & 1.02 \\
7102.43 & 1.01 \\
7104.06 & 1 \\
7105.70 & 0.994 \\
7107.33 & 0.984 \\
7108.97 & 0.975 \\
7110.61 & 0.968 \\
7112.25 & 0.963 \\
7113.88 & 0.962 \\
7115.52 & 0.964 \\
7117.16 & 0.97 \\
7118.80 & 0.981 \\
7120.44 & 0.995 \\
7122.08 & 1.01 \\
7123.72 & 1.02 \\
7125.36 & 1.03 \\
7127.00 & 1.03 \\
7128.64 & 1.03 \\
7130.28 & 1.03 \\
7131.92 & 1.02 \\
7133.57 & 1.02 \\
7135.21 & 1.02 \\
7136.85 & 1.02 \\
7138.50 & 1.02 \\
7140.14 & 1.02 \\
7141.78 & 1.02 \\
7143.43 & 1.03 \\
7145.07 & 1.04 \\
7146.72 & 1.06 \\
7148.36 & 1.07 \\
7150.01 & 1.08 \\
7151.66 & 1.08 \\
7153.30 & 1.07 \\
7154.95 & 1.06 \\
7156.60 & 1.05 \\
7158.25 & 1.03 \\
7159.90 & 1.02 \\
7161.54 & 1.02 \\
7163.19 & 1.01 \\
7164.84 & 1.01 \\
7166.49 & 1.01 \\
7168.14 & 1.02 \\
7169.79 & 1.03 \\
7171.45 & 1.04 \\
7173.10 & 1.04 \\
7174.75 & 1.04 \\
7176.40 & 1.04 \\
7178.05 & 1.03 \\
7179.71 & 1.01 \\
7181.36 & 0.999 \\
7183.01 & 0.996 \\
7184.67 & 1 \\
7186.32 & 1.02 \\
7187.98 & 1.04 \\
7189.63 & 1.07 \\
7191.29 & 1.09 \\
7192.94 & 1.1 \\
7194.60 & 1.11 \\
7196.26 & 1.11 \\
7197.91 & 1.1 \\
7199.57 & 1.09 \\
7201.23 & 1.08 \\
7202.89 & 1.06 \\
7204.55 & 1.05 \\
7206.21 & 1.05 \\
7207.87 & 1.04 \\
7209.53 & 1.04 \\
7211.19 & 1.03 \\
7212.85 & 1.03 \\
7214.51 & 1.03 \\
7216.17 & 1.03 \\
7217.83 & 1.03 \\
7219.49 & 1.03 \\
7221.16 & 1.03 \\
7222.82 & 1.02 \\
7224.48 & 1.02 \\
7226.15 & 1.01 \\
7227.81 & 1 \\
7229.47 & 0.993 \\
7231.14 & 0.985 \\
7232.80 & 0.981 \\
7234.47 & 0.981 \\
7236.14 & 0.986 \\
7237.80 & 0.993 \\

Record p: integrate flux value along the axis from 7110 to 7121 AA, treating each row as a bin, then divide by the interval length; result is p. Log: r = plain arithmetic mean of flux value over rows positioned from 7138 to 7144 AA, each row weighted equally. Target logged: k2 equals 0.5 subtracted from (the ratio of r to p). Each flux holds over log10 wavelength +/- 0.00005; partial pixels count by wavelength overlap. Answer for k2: 0.55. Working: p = 0.97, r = 1.02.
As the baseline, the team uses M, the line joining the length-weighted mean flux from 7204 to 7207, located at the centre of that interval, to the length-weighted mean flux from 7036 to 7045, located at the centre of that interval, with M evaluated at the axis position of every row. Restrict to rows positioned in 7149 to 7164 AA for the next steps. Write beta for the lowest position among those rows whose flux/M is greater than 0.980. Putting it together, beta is 7150.01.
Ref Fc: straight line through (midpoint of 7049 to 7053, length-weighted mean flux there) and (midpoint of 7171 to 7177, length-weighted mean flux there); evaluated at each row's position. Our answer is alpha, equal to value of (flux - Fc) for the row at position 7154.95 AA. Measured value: 0.019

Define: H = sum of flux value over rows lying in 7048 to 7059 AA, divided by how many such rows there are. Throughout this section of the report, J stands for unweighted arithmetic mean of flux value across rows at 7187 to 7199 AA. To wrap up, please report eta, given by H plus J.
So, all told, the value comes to 2.13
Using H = 1.04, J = 1.09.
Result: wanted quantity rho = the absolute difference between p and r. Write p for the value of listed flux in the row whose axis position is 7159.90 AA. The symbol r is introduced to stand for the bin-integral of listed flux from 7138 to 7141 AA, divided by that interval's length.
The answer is 0.003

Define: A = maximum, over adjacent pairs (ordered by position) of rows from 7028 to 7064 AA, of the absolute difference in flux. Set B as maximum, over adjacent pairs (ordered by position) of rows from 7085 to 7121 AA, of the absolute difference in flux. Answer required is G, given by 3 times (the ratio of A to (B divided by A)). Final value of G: 0.09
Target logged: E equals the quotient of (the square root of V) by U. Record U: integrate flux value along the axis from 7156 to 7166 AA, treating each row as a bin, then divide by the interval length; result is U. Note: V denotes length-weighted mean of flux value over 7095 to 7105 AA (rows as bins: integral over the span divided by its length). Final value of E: 0.985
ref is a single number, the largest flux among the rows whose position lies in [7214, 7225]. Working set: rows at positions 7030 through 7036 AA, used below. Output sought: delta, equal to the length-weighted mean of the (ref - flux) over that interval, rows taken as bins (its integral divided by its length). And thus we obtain 0.021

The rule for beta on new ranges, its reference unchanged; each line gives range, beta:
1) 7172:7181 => 7173.10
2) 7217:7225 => 7217.83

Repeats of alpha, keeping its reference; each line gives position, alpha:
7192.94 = 0.059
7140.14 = -0.021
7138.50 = -0.021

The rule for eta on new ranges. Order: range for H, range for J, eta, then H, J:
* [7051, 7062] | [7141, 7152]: 2.09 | 1.04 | 1.05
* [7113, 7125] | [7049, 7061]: 2.03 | 0.99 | 1.04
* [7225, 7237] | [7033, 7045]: 2.04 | 0.99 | 1.05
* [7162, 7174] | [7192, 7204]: 2.12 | 1.02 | 1.09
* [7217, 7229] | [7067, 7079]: 2.04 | 1.02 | 1.02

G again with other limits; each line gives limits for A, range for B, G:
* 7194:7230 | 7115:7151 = 0.06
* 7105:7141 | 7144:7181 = 0.03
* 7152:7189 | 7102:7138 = 0.08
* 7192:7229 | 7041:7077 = 0.12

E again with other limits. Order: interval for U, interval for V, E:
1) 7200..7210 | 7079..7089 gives 0.966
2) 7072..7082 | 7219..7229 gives 0.975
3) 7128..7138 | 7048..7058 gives 0.998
